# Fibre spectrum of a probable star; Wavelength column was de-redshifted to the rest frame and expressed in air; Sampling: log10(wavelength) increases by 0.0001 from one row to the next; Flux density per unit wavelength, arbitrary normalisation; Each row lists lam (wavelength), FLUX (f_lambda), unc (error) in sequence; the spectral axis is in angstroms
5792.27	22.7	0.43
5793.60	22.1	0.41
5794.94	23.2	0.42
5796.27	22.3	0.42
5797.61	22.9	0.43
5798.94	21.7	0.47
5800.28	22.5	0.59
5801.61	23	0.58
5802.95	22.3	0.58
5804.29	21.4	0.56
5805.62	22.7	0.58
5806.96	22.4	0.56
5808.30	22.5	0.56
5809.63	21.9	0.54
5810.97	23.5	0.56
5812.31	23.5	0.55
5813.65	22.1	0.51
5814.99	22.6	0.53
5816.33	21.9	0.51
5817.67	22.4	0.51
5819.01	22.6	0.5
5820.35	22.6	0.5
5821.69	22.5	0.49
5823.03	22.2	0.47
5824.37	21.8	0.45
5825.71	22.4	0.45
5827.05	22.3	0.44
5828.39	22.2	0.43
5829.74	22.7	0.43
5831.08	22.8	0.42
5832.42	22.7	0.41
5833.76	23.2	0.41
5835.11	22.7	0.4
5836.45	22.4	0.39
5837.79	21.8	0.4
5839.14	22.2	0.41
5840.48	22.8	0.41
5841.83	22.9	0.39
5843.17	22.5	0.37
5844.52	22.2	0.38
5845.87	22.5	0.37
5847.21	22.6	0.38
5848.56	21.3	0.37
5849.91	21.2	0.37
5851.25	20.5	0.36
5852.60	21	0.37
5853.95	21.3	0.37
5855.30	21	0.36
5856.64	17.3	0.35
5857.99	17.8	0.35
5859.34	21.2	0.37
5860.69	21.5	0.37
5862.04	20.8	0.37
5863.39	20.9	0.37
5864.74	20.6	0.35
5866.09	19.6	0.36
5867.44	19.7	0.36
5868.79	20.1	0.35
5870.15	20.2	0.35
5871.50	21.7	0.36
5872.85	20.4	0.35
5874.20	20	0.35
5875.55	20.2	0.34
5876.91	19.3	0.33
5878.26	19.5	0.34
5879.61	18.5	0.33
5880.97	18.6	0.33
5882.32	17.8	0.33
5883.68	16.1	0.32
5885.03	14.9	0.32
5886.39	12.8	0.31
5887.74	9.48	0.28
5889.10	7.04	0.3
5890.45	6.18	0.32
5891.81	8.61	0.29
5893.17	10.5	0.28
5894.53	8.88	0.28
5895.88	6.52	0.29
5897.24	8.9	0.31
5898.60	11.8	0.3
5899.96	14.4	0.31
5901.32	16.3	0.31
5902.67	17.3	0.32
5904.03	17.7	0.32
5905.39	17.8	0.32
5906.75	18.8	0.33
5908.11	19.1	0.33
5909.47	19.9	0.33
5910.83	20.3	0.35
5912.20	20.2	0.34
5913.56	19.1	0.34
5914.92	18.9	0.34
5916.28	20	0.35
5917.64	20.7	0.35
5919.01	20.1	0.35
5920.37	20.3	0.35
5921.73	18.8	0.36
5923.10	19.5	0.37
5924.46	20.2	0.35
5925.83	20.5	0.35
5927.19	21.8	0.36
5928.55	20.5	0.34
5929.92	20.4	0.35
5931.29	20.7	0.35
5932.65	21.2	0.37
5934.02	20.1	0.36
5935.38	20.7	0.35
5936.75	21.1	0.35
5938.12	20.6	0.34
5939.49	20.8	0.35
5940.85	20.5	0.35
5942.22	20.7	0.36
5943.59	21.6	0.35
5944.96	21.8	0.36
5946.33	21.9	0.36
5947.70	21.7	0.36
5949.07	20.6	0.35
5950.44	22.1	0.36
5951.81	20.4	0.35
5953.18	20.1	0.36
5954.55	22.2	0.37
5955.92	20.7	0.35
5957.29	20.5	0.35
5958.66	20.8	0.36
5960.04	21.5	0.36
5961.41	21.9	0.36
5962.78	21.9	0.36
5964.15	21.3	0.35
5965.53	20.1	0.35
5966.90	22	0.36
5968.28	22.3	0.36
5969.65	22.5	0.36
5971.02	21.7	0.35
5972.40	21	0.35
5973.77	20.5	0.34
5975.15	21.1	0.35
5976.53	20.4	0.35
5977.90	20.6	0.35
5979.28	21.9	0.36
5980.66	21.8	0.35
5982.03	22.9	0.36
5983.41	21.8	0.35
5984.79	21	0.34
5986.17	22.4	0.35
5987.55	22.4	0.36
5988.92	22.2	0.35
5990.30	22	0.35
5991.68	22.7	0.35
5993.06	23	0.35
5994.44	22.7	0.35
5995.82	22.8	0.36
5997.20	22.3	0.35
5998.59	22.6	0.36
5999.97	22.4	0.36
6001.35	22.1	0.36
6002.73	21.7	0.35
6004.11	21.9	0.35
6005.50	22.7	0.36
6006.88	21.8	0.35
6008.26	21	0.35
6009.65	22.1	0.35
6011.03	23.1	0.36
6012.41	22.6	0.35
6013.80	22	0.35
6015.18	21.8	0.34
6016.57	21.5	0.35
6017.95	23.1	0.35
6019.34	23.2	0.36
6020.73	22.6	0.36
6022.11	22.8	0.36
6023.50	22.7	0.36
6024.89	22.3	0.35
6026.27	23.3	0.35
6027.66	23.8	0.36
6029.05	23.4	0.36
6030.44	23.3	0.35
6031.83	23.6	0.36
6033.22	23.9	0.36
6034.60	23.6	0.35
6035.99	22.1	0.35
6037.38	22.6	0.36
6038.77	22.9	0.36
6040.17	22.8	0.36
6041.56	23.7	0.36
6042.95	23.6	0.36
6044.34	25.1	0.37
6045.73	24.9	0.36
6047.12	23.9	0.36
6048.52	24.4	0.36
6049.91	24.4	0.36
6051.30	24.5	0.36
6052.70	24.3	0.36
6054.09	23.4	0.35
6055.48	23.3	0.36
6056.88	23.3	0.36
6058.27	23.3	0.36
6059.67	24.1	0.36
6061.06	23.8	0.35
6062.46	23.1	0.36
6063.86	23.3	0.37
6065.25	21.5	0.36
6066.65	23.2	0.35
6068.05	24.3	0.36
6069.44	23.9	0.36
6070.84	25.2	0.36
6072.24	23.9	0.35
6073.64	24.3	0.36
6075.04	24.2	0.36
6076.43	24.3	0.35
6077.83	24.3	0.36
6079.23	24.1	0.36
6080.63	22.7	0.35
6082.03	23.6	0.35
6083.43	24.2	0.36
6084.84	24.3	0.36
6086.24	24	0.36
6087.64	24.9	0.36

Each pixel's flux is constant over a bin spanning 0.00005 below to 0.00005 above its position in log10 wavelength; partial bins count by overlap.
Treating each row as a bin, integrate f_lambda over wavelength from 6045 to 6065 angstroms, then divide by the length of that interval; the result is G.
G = 24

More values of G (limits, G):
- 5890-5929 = 17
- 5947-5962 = 21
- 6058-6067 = 23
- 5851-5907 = 17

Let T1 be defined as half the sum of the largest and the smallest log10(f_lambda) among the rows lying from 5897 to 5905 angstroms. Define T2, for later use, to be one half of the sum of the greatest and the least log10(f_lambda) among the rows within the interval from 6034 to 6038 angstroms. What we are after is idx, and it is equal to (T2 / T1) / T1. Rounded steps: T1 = 1.10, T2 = 1.36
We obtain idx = 1.13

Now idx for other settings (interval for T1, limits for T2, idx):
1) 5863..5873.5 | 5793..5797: 0.78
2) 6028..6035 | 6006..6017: 0.71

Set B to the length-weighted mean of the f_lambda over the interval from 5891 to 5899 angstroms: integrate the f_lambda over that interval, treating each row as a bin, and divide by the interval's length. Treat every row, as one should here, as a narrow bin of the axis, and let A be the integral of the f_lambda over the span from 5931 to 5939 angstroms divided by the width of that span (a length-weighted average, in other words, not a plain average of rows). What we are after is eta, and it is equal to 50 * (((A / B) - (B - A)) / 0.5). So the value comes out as 1397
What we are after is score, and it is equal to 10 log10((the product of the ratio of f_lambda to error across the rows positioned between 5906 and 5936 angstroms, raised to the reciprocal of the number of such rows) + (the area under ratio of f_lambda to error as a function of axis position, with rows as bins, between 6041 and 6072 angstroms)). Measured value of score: 33.3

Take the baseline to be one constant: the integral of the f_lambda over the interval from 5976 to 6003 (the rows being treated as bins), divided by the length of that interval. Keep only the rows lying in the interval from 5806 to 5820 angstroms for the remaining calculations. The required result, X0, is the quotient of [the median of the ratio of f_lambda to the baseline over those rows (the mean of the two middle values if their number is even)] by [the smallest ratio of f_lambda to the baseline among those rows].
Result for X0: 1.03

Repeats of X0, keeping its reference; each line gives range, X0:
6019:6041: 1.04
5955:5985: 1.06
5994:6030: 1.08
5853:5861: 1.22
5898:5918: 1.60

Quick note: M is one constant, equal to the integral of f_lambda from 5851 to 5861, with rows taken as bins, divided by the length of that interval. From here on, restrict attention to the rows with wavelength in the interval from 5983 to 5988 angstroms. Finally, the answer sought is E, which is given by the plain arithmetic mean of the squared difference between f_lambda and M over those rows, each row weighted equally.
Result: 3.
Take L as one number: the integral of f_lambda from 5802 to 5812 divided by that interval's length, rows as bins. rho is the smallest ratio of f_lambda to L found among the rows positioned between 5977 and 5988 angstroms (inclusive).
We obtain 0.92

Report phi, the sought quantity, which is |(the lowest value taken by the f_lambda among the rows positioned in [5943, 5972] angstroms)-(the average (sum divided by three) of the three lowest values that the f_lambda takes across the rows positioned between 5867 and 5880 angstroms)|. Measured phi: 1.0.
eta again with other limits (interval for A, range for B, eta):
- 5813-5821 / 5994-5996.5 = 58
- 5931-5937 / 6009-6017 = -52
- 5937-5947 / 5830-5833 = -74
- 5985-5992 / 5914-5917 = 390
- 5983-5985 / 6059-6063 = -137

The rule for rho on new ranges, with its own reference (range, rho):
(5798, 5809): 0.95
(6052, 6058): 1.04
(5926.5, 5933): 0.91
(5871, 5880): 0.82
